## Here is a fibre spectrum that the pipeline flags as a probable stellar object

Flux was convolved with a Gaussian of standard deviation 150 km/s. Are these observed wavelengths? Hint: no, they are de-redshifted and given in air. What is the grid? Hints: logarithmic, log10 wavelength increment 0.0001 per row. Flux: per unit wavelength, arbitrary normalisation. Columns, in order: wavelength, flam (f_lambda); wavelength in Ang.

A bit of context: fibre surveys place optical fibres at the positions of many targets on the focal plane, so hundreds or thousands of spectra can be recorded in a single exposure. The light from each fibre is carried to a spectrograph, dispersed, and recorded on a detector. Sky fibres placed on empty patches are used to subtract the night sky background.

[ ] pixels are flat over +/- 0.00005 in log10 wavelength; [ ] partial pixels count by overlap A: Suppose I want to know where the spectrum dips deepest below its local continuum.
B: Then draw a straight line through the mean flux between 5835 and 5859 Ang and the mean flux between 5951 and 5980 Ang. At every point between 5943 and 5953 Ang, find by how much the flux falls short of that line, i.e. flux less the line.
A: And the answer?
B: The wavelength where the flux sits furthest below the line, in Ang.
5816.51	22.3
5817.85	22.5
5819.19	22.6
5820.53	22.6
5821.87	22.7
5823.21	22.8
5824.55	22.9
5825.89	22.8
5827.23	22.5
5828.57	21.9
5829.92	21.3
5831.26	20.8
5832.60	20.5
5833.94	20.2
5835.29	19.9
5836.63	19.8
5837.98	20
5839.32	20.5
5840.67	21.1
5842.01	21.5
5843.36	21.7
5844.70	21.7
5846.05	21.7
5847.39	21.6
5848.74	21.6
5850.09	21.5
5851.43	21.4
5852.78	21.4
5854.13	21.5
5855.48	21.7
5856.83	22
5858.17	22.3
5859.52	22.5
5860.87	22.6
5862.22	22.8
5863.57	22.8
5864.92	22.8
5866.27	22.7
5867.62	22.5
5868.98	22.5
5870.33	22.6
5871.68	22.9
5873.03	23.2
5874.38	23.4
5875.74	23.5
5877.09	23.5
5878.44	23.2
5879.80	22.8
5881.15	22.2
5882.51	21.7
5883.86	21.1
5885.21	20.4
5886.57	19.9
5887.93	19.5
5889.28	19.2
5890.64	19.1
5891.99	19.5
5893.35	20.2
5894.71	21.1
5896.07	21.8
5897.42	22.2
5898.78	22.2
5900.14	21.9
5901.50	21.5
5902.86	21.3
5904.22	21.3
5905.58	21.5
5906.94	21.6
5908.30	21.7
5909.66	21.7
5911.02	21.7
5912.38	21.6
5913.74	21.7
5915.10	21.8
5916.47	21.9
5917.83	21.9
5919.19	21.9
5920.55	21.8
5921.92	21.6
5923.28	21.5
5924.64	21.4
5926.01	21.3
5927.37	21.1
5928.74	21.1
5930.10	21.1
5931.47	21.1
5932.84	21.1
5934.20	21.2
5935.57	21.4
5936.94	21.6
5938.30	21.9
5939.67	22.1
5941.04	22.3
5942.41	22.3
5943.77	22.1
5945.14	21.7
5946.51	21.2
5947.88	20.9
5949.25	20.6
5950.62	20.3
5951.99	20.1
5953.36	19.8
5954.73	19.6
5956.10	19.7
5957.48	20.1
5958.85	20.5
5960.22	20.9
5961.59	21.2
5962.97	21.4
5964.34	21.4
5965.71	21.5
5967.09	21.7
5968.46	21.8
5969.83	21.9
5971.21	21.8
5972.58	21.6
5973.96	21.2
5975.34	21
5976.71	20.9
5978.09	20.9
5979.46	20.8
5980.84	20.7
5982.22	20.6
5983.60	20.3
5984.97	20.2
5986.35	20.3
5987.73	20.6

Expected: 5951.99 Ang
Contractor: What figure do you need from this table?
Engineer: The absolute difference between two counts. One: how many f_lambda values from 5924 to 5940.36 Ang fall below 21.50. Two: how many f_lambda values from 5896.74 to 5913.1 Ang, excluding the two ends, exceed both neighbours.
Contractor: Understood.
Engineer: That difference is 9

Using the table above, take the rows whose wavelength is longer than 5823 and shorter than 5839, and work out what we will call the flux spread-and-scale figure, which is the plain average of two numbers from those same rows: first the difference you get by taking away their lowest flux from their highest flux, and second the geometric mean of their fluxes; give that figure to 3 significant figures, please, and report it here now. 12.2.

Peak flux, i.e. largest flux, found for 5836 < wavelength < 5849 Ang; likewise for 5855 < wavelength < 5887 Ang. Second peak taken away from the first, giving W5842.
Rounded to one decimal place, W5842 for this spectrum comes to -1.8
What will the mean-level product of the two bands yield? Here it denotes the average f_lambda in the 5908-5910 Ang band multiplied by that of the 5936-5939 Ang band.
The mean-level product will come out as 472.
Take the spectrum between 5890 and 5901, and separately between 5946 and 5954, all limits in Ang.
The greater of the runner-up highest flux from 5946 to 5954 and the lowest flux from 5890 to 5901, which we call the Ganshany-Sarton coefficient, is 20.9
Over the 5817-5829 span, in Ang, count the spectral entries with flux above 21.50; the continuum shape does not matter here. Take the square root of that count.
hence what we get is 3.0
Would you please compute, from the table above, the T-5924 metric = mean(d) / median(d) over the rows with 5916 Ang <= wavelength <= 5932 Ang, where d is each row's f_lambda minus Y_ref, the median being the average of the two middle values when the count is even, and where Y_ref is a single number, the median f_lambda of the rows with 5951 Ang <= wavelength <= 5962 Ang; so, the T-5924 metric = 1.02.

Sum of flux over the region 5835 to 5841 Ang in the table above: 101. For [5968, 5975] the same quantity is 108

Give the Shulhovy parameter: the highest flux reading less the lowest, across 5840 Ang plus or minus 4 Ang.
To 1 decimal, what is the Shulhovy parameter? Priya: 1.9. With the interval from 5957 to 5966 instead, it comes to 1.4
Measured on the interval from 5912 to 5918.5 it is 0.3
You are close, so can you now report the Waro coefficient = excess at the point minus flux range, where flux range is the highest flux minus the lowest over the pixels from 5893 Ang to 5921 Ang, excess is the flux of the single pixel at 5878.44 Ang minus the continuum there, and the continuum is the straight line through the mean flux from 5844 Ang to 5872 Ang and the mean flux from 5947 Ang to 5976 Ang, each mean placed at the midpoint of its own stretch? -0.70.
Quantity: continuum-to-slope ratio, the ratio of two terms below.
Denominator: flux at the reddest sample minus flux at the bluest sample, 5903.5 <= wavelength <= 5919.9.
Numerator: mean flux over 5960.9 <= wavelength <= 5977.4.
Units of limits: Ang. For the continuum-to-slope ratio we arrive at 36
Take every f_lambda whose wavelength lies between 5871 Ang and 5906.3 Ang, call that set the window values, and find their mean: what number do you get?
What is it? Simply 21.5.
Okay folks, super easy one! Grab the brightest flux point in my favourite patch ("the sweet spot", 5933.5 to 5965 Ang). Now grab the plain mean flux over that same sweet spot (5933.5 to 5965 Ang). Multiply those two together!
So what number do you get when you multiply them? 470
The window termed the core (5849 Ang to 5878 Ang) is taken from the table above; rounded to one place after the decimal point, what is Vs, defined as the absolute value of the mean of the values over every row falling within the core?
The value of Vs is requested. 22.5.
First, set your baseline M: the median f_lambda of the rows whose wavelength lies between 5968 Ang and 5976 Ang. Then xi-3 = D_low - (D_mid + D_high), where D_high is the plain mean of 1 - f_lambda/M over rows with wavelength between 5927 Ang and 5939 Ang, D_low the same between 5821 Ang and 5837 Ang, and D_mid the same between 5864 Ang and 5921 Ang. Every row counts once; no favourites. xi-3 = -0.01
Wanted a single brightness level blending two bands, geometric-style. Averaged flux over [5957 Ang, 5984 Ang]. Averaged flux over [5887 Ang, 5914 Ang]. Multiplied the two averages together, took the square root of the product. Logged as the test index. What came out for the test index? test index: 21.1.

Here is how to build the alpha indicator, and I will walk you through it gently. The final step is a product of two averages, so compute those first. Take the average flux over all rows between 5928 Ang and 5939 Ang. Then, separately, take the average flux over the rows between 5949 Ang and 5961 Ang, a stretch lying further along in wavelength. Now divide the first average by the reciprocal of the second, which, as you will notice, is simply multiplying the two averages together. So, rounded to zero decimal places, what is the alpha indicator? 430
